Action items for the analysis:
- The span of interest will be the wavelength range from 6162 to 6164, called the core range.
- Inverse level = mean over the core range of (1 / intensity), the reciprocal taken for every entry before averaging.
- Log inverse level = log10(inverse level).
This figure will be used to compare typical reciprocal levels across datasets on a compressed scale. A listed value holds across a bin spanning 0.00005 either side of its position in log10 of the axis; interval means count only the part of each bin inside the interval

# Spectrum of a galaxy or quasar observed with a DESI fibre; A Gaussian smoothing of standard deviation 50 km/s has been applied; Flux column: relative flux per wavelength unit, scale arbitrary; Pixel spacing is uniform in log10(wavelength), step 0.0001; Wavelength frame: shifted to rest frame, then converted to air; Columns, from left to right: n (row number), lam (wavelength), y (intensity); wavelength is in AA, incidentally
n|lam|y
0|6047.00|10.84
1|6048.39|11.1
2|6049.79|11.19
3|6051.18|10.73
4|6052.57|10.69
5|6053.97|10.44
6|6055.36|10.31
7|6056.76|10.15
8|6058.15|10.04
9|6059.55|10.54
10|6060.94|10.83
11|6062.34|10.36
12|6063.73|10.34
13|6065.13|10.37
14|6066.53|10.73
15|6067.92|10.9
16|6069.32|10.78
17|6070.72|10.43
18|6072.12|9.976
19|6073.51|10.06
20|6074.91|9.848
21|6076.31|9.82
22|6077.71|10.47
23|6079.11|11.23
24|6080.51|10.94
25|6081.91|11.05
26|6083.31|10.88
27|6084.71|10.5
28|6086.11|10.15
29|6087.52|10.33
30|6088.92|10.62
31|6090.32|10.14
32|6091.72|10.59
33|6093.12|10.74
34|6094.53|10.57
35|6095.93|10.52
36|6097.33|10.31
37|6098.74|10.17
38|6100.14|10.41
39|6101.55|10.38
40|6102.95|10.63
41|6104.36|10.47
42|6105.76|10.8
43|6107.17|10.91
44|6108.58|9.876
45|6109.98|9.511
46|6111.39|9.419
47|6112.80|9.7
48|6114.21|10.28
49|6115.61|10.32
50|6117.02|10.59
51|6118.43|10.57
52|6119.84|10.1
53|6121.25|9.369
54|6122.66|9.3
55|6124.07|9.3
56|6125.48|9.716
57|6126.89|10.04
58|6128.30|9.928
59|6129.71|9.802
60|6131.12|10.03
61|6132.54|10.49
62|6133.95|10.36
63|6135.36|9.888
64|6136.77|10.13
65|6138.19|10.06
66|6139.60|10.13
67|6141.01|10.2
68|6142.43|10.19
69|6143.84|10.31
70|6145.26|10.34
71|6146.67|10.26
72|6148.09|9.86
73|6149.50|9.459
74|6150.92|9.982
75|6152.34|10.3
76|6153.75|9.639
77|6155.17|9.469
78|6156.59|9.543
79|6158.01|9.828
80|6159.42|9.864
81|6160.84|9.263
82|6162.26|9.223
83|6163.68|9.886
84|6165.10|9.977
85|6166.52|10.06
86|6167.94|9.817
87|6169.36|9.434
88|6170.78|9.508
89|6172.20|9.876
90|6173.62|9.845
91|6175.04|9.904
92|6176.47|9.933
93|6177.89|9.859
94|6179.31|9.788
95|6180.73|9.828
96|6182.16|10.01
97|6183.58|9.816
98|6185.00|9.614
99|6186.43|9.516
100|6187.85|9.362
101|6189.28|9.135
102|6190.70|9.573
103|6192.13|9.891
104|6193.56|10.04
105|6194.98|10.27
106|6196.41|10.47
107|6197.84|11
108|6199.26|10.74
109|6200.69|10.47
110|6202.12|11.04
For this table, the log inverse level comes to -0.98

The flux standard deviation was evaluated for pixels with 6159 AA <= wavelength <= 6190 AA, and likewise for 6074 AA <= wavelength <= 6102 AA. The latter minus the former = 0.09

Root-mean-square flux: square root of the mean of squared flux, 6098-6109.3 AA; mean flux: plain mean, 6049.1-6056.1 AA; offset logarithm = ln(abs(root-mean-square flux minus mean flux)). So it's -1.6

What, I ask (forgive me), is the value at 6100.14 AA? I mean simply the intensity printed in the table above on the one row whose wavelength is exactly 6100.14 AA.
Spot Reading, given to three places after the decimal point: 10.410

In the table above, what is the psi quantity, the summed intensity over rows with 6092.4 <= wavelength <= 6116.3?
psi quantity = 175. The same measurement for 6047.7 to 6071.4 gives 180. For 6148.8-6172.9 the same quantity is 165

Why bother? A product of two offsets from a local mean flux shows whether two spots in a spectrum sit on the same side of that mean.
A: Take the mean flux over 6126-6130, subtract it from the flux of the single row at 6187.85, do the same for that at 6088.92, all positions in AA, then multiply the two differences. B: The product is -0.39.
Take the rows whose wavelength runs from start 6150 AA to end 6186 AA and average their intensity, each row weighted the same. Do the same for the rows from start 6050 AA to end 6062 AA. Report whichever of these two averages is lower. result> 9.8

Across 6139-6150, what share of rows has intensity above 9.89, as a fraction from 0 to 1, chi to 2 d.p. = 0.75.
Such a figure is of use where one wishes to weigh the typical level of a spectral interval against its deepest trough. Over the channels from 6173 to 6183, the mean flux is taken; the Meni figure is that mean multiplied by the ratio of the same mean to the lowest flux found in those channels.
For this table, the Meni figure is 9.97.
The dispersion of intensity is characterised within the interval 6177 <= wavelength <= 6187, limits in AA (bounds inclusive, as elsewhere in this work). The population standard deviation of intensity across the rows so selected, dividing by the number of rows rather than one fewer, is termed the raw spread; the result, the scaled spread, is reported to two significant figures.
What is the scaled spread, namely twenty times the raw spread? 3.0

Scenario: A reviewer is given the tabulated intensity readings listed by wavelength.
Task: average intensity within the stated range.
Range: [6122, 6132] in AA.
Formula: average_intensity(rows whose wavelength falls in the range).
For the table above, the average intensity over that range 9.7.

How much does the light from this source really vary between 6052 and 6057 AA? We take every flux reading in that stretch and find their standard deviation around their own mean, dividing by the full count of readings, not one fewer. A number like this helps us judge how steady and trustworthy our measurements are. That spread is 0.20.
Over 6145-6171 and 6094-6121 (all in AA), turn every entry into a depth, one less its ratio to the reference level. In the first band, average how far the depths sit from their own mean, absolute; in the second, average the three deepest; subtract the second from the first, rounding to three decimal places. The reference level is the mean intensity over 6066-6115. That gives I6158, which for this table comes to -0.056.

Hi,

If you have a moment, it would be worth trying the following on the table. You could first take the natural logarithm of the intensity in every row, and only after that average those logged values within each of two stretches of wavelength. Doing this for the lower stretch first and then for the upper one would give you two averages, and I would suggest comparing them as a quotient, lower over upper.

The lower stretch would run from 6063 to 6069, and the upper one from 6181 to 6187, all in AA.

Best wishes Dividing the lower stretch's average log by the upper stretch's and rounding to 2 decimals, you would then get 1.04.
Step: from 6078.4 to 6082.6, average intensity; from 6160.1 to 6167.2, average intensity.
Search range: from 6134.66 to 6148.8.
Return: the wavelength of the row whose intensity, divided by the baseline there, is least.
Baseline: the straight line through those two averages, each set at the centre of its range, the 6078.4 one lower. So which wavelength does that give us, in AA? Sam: 6135.36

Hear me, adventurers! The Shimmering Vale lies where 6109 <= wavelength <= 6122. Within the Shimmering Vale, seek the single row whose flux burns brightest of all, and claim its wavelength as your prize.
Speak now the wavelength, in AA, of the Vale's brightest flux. 6117.02 AA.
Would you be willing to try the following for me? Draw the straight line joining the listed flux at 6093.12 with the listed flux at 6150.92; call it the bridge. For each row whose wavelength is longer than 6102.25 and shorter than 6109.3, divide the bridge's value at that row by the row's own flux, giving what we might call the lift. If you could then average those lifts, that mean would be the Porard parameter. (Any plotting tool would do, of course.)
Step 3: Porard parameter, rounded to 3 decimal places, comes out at 1.005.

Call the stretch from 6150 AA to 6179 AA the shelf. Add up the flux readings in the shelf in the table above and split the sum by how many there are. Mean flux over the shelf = 9.8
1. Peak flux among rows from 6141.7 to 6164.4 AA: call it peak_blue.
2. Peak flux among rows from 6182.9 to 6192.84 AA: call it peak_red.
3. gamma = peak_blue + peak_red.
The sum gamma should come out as 20.2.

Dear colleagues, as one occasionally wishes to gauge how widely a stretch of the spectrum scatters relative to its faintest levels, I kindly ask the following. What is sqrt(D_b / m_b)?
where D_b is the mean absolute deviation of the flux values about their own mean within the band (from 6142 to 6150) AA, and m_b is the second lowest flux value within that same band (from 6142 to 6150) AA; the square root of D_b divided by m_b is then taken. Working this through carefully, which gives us 0.167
